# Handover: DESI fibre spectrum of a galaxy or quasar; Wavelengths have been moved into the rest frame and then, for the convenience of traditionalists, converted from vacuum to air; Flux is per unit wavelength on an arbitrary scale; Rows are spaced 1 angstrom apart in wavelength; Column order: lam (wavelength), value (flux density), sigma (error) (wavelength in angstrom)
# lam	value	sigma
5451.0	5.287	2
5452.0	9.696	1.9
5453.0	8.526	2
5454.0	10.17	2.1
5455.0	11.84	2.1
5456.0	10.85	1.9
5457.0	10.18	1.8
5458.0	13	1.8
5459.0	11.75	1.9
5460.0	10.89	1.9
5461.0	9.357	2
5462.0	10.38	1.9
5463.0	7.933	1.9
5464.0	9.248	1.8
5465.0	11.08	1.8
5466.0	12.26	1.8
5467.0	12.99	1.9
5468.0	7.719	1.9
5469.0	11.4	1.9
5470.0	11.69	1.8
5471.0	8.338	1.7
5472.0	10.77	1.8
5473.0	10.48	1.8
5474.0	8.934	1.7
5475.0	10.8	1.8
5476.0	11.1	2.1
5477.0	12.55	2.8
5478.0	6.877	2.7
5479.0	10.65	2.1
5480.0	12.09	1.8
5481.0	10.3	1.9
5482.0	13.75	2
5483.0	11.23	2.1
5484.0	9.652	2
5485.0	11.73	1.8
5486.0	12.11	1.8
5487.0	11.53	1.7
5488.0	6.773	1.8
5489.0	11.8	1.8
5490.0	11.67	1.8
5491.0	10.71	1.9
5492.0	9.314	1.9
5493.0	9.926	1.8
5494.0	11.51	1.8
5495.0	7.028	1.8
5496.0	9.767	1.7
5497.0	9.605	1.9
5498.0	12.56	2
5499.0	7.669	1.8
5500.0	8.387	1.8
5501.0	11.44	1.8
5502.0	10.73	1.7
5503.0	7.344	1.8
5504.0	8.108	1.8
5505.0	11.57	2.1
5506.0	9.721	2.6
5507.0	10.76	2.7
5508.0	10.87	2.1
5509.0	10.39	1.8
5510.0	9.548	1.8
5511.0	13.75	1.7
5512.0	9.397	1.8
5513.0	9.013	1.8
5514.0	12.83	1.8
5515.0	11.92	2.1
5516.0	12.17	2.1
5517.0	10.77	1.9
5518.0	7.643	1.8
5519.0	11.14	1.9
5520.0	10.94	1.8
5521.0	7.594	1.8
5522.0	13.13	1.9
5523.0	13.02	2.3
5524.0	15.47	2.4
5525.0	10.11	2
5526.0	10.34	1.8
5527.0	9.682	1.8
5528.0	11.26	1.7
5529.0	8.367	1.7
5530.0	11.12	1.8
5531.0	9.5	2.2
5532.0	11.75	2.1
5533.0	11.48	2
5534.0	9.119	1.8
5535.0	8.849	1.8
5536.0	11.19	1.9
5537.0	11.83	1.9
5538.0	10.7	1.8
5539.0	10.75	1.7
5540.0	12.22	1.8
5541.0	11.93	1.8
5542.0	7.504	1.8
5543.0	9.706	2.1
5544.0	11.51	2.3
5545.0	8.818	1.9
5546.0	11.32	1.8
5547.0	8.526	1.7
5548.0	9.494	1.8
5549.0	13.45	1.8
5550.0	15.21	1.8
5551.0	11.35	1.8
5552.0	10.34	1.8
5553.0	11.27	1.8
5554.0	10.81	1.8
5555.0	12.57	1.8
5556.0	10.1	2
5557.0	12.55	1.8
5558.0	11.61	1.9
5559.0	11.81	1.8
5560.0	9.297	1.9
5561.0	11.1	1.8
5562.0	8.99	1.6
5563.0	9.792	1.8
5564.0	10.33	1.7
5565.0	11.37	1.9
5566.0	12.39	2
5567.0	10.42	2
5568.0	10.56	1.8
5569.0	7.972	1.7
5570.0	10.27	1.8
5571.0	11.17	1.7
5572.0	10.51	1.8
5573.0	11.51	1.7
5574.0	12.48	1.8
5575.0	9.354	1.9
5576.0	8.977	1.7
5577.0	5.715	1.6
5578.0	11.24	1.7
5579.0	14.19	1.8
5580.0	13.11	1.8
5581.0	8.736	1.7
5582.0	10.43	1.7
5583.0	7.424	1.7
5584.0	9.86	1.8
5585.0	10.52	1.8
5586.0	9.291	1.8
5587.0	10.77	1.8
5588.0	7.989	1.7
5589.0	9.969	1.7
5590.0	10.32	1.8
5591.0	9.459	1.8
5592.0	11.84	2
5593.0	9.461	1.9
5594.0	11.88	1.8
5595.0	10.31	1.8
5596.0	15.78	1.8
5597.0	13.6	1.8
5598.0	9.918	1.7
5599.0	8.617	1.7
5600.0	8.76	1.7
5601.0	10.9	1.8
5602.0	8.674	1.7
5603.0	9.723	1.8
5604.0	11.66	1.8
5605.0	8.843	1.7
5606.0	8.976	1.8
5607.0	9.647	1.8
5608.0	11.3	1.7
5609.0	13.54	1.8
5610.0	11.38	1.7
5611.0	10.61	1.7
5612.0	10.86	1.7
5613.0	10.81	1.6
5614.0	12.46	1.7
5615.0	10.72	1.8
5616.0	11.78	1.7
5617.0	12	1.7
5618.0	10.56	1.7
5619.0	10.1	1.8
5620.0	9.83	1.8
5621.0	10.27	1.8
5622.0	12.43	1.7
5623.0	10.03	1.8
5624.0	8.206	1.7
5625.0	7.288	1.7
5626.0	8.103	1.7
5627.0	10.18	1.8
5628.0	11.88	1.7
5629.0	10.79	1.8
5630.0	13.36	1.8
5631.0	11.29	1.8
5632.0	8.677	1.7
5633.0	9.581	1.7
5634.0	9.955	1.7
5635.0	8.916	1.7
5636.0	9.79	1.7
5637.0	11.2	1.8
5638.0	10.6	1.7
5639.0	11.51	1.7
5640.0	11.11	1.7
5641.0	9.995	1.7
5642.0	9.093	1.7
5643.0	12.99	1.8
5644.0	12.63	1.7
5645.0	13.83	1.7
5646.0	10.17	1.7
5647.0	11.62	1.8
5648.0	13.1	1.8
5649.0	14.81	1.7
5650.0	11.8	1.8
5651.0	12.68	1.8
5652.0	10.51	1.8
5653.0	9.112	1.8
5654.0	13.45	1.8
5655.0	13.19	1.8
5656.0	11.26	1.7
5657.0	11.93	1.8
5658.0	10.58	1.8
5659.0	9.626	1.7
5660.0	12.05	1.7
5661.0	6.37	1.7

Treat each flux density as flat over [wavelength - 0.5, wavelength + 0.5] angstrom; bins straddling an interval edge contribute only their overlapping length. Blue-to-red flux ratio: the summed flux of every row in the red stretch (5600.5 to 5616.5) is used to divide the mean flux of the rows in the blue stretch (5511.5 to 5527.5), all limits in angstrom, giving 0.0637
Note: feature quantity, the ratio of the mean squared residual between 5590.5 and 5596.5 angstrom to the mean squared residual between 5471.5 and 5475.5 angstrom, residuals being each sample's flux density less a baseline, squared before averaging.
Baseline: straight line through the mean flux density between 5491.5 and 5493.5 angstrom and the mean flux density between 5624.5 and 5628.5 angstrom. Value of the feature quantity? 9.45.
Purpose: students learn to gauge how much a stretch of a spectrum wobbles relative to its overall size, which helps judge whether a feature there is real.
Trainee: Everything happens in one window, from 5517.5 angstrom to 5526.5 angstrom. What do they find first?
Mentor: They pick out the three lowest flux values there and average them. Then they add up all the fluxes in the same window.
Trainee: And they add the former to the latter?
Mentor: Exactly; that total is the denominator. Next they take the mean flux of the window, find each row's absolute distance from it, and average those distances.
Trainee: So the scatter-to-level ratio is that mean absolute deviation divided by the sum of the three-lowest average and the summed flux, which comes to 0.018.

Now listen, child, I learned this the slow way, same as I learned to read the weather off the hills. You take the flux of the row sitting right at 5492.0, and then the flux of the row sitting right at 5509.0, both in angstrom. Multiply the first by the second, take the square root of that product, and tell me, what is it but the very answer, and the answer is 9.8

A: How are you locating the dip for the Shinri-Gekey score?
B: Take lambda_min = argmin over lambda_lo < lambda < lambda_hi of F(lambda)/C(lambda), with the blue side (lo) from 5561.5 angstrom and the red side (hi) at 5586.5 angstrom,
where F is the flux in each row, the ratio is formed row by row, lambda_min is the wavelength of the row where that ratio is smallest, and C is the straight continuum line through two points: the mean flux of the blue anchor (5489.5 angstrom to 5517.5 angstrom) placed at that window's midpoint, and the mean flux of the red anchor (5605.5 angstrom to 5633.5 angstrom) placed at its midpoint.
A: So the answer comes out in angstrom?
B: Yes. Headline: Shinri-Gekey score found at 5577.0 angstrom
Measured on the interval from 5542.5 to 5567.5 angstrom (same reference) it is 5547.0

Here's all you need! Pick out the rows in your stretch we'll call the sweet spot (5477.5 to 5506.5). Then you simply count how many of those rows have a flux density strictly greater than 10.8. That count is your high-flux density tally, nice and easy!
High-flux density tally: 12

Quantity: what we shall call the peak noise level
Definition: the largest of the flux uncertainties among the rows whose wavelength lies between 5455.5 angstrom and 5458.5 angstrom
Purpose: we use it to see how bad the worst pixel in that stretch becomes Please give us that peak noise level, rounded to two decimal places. 1.90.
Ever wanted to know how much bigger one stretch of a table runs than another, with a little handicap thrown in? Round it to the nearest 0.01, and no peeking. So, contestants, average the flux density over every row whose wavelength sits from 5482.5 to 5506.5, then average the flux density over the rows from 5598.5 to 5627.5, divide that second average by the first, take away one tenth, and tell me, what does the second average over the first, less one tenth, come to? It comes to 0.92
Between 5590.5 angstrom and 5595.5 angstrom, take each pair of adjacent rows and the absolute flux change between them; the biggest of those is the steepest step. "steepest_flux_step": 2.4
